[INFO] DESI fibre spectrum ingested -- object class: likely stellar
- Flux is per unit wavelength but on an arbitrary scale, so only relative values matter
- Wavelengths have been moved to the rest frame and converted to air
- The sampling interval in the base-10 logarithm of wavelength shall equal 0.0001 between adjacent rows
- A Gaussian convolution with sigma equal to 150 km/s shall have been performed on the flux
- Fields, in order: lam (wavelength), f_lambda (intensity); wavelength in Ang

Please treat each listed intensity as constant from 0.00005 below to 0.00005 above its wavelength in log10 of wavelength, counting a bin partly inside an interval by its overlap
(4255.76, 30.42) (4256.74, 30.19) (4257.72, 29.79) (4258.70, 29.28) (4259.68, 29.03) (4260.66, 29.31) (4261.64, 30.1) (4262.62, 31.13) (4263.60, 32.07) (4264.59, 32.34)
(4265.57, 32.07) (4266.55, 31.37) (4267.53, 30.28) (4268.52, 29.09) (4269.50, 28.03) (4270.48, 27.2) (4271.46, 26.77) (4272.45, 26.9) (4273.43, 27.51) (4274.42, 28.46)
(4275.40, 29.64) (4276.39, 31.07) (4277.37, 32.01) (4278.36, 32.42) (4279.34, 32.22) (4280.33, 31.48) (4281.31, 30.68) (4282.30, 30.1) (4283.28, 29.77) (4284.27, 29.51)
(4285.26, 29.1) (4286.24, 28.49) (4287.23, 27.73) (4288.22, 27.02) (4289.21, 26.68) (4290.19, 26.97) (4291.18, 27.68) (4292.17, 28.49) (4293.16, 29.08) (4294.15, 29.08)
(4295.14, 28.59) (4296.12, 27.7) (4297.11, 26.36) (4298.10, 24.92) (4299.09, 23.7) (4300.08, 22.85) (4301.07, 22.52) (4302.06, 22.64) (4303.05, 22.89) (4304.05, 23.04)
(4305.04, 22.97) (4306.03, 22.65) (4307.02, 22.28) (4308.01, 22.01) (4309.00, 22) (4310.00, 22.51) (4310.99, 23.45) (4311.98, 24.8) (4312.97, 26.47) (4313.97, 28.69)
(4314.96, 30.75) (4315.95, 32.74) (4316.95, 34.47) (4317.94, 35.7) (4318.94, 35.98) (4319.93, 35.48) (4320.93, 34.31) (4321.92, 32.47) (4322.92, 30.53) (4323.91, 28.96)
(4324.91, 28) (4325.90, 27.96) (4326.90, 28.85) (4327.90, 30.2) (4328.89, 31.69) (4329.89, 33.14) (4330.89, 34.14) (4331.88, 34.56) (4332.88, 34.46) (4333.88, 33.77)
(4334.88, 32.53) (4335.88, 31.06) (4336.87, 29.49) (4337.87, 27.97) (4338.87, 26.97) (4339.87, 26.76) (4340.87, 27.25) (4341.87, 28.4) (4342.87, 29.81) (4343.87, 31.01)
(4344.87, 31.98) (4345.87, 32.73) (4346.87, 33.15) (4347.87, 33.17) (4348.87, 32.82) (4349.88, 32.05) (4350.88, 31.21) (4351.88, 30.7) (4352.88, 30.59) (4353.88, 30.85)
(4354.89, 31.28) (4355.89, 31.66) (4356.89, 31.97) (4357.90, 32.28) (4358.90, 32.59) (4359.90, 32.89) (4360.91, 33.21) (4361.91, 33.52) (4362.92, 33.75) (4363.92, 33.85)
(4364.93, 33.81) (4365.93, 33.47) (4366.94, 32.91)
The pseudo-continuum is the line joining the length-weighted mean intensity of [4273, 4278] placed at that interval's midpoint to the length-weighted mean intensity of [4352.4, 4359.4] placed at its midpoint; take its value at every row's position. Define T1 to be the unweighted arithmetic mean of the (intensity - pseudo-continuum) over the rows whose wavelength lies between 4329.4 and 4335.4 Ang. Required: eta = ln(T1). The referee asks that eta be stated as 1.0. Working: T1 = 2.7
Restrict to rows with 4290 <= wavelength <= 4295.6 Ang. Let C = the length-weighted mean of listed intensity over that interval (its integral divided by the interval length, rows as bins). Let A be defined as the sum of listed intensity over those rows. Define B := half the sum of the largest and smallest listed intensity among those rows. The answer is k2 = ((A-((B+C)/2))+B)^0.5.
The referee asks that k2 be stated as 13.0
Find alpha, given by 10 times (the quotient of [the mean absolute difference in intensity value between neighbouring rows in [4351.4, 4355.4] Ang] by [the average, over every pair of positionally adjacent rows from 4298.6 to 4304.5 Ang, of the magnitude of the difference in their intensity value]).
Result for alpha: 8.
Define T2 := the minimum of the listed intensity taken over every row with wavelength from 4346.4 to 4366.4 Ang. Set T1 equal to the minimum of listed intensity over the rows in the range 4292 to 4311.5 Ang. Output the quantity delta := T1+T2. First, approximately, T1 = 22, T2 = 30.59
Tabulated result 52.6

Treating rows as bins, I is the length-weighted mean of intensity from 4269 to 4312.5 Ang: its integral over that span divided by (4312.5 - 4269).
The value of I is 27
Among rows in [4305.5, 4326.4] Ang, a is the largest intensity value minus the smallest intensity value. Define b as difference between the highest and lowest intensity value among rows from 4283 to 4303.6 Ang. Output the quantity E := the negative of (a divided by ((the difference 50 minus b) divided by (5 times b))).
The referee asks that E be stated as -11.9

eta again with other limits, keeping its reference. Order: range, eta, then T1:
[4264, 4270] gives -0.1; 0.9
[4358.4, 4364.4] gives 0.5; 1.6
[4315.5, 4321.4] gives 1.4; 4.0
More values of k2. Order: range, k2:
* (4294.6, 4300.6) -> 12.4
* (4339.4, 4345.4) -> 13.2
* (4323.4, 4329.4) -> 13.3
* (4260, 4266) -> 13.7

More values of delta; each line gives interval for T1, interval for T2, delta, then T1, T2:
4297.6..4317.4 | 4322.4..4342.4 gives 48.8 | 22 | 26.76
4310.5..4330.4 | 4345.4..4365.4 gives 54.0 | 23.45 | 30.59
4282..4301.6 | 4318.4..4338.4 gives 50.5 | 22.52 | 27.96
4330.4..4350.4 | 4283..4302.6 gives 49.3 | 26.76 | 22.52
